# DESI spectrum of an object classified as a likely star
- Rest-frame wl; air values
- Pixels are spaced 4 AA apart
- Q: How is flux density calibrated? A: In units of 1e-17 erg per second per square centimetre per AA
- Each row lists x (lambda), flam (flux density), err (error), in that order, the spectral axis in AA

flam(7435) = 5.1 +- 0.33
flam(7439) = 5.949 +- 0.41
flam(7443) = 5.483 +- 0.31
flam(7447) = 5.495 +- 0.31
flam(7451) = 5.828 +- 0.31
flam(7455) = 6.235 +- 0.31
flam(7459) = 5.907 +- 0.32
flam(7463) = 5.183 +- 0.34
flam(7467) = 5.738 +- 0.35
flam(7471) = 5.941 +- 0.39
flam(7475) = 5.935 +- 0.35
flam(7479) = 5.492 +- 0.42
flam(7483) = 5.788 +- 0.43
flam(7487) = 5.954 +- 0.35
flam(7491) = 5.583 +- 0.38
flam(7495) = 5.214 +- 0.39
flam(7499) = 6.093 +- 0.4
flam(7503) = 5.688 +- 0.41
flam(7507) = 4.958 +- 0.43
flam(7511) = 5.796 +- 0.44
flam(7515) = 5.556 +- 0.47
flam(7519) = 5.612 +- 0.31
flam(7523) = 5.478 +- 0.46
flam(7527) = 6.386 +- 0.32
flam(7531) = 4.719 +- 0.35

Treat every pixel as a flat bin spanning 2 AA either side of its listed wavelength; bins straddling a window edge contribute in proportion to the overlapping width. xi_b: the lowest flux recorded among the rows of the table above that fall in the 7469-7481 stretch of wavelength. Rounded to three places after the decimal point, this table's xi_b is 5.492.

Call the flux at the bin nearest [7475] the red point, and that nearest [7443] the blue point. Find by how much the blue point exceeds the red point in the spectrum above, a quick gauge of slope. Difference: -0.5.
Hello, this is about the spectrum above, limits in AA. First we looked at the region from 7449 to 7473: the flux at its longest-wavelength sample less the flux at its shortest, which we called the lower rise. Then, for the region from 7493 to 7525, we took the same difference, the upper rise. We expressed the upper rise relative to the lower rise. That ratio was 2.3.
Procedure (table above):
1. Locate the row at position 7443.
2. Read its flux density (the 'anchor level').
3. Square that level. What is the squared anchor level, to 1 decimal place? 30.1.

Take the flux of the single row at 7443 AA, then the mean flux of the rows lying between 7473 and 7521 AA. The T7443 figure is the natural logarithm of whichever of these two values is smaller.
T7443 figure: 1.70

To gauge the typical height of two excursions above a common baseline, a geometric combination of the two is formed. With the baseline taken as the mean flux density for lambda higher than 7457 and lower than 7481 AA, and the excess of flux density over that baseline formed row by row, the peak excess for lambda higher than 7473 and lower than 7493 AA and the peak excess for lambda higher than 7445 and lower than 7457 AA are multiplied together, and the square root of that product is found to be 0.37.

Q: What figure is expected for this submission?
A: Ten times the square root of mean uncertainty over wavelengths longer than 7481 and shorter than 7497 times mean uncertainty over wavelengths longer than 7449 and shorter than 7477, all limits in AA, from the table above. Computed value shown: 3.62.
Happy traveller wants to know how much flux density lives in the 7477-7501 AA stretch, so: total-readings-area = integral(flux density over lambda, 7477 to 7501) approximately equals 136.5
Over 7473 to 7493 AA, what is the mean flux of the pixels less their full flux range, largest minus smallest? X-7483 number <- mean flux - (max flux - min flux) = 5.3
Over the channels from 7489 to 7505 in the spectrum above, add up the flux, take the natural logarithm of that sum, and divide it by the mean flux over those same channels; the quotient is 0.552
